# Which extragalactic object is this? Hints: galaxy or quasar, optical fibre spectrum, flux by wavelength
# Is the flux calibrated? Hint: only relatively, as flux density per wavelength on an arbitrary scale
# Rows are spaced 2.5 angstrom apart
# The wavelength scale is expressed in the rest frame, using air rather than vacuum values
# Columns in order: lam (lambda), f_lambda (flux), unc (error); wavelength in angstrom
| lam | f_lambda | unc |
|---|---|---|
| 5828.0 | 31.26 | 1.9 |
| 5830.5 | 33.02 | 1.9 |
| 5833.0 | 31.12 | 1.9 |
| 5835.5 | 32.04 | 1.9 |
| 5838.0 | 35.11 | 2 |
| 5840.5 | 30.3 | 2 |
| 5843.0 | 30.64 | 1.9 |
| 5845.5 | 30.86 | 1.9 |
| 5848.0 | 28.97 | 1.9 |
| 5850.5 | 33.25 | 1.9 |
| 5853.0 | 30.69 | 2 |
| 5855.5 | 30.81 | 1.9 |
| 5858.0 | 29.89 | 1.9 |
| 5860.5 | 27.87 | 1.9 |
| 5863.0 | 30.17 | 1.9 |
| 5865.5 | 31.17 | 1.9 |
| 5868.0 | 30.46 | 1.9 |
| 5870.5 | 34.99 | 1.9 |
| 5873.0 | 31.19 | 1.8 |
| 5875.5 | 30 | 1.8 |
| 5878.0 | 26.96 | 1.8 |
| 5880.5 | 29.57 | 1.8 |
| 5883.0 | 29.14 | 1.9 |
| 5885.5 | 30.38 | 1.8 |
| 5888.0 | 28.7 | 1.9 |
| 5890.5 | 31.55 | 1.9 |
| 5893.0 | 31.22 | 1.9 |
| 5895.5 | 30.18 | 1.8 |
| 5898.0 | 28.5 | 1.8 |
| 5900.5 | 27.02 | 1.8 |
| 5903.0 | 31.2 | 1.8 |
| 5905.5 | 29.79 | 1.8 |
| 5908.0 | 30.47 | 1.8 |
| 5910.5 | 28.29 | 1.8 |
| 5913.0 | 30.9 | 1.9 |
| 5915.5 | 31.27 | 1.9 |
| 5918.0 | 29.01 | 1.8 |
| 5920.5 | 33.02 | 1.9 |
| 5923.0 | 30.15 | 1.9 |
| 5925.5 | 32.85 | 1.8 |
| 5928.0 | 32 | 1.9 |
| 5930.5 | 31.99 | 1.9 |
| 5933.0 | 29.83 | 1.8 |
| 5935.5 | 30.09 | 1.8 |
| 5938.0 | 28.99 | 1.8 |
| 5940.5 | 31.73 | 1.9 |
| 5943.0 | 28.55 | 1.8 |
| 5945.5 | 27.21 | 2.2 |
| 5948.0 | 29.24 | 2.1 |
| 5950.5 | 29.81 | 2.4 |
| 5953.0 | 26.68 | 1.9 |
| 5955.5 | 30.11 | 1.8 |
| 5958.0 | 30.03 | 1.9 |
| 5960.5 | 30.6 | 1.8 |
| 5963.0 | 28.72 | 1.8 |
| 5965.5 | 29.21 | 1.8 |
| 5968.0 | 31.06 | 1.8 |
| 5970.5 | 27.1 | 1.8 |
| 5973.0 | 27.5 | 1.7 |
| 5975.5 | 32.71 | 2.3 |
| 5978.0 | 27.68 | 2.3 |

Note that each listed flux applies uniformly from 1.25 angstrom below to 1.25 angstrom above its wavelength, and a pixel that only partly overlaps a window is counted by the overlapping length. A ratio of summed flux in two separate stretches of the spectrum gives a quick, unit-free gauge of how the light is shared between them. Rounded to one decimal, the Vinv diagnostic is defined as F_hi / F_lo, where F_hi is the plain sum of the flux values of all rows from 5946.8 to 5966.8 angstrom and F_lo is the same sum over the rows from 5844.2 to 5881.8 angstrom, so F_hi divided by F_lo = 0.5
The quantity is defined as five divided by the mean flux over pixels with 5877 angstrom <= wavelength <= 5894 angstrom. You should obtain 0.169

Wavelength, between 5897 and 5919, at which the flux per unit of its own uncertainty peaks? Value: 5903.0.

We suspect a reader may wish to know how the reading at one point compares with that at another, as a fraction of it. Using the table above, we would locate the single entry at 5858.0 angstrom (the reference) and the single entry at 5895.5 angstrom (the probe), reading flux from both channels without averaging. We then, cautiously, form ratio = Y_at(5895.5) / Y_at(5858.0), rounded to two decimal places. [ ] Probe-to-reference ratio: 1.01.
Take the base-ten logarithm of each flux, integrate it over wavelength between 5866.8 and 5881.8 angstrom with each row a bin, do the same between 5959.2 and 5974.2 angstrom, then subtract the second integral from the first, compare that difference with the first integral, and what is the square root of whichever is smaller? 0.56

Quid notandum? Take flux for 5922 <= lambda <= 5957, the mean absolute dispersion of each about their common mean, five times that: 6.65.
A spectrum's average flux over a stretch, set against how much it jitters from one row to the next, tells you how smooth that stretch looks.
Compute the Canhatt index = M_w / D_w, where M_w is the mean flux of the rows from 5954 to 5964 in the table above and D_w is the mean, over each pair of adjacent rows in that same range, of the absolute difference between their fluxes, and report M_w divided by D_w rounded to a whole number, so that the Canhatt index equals 35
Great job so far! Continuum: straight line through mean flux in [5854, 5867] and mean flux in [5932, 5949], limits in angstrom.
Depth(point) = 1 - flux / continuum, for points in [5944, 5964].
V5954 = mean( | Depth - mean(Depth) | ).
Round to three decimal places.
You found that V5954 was 0.039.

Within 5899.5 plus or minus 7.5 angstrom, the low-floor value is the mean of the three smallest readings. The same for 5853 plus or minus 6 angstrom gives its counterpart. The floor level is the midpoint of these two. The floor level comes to 29.1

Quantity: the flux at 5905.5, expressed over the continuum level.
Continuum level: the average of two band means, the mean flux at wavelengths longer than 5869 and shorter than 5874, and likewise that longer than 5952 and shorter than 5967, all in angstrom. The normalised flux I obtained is 0.96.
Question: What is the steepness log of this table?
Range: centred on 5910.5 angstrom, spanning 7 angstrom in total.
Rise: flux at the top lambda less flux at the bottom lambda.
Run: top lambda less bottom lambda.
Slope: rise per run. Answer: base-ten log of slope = -1.07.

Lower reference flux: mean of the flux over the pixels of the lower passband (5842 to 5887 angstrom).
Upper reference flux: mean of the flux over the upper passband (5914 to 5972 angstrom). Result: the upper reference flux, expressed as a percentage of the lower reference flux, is 99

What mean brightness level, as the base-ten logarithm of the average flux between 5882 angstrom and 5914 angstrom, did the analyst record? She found 1.47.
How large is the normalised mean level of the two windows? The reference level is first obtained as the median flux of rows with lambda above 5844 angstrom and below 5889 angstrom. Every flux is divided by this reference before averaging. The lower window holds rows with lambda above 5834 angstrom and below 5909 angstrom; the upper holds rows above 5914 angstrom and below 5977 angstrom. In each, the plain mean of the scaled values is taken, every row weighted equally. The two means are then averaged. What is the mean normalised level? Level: 0.998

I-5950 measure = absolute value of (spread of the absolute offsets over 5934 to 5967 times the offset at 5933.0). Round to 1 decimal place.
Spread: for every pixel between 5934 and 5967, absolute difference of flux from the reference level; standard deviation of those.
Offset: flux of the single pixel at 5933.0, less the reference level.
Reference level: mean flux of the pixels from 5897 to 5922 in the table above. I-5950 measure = 0.1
